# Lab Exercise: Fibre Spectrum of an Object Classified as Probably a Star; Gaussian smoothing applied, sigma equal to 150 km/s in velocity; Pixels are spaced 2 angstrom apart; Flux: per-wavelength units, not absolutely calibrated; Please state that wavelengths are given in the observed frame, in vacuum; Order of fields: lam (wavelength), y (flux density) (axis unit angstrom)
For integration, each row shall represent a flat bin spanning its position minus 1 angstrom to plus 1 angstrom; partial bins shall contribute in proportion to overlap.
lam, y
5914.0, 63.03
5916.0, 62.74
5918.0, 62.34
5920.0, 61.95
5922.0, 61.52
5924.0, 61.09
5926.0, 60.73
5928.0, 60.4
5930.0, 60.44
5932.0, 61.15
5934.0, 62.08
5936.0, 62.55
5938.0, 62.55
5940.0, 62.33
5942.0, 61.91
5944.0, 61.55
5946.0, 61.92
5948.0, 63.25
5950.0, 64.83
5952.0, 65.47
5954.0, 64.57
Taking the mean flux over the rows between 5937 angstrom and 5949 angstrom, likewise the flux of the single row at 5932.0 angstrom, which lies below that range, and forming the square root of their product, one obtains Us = 61.7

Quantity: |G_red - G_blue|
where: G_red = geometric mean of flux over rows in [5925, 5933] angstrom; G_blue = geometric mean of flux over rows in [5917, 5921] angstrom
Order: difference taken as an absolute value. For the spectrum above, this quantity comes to 1.5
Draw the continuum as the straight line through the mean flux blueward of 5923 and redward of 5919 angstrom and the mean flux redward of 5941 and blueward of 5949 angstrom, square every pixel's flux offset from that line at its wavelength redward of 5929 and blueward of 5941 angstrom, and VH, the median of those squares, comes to 0.28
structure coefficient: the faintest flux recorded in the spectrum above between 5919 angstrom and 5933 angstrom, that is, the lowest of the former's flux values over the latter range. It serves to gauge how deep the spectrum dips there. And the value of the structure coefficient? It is 60.4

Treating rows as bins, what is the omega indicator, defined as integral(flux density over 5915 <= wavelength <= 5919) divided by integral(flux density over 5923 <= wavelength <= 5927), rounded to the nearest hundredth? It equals 1.03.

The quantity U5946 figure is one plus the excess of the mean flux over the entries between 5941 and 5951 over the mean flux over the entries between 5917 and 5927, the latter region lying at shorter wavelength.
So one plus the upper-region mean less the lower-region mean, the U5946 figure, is 2.2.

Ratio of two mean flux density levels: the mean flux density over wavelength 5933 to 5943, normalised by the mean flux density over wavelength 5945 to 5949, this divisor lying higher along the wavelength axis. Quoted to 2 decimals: 1.00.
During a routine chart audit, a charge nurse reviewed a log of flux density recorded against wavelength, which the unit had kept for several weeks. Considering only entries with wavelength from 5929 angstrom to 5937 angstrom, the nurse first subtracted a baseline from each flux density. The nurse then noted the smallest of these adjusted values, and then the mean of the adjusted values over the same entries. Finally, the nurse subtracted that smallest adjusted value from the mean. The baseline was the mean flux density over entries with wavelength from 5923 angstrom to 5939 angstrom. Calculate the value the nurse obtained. 1.1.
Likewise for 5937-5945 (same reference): 0.5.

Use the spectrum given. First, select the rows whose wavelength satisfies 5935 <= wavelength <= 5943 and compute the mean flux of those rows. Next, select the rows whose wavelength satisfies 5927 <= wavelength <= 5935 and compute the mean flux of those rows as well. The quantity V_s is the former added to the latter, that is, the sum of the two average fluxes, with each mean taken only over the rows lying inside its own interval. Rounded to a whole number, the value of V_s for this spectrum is 123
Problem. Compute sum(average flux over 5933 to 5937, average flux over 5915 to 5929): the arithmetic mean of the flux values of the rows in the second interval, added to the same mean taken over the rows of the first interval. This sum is 124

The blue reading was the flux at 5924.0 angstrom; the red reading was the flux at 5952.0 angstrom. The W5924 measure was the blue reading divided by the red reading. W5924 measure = 0.93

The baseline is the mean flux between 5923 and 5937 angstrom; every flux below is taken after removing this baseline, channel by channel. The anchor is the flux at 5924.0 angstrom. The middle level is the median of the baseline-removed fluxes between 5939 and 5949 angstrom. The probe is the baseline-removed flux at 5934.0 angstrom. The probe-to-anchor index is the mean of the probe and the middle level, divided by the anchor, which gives -6.9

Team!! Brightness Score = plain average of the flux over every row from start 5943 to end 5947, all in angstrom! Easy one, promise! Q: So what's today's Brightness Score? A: 61.7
